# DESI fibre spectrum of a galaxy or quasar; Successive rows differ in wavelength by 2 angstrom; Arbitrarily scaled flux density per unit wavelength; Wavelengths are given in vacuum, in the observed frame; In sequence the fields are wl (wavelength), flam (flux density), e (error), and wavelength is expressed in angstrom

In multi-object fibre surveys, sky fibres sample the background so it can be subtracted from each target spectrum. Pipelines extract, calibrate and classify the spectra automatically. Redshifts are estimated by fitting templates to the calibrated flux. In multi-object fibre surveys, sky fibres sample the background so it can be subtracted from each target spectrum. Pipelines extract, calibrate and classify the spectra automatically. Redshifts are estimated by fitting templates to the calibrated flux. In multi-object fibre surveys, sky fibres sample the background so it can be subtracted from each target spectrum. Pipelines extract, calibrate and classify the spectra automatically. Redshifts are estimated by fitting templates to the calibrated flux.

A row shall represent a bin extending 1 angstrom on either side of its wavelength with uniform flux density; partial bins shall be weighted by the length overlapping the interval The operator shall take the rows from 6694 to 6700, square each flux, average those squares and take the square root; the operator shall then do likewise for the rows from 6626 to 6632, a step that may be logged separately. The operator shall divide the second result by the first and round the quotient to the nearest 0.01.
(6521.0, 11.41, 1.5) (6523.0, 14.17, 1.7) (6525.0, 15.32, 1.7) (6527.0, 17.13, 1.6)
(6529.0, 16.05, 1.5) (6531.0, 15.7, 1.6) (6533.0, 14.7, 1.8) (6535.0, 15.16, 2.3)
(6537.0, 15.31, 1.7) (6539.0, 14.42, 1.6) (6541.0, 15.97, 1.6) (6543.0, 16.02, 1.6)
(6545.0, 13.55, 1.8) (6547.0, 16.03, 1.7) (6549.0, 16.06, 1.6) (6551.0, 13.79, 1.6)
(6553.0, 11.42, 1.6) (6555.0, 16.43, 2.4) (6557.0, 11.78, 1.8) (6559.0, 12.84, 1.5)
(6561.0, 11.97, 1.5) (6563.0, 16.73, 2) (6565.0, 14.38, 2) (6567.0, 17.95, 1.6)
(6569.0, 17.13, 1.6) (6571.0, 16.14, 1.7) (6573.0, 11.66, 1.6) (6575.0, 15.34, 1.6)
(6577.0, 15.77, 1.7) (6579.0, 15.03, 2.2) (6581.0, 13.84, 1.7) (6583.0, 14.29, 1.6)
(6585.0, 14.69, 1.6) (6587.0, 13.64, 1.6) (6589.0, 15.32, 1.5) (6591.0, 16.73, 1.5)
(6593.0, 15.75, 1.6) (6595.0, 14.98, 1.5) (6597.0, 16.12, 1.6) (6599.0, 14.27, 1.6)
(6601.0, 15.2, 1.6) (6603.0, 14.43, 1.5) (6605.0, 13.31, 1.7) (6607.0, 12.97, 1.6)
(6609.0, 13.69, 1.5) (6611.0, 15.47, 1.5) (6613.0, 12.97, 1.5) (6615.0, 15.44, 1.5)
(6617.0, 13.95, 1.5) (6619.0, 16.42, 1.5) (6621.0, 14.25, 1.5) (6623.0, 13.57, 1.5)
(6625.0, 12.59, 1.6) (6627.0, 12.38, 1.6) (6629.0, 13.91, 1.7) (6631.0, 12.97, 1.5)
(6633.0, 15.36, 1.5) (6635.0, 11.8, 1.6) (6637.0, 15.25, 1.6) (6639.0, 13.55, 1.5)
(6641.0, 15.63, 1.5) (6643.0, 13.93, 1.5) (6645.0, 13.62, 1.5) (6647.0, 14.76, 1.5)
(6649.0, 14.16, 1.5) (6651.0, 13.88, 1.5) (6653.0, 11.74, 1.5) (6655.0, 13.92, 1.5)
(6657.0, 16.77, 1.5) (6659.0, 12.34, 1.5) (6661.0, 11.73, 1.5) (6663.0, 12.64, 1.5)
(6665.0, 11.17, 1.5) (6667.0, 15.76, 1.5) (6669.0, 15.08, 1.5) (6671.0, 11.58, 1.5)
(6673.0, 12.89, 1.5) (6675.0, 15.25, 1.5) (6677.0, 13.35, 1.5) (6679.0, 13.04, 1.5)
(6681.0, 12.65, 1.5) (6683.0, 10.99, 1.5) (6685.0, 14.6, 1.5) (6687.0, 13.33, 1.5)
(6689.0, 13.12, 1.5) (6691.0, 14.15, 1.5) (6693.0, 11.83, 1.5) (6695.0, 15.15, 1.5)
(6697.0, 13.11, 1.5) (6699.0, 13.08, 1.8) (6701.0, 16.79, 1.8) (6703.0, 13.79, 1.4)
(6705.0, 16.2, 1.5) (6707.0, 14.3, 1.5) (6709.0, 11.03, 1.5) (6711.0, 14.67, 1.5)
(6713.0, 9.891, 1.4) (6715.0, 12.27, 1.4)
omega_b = 0.95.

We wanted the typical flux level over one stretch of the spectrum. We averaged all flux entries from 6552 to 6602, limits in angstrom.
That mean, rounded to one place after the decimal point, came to 14.8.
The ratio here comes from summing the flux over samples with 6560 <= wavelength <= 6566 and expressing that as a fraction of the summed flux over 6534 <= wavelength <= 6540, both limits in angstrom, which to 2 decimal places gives 0.96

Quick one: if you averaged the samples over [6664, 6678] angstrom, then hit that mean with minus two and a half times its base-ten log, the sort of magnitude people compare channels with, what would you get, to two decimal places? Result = -2.83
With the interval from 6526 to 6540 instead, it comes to -2.98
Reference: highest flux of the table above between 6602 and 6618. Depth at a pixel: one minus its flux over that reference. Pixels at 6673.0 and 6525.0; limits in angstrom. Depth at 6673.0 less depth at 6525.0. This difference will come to 0.16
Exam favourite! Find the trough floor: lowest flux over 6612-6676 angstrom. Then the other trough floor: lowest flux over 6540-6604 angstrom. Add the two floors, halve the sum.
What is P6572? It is 11.3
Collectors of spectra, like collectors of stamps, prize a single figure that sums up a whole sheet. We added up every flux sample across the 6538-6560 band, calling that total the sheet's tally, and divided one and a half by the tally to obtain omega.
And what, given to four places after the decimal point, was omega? 0.0095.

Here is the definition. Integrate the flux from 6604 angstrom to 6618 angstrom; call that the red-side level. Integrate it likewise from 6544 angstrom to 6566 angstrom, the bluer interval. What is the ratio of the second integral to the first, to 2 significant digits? 1.6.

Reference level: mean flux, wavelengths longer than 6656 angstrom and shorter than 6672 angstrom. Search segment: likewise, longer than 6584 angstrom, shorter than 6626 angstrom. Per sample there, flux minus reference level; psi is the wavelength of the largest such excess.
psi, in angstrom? 6591.0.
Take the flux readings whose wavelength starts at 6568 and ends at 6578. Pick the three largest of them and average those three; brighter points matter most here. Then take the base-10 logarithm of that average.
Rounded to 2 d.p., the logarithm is 1.21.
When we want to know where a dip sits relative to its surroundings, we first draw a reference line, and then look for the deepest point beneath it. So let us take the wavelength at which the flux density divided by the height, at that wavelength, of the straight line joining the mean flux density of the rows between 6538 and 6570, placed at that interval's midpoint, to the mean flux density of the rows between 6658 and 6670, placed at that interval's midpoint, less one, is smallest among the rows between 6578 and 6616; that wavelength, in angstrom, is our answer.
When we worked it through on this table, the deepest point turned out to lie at 6607.0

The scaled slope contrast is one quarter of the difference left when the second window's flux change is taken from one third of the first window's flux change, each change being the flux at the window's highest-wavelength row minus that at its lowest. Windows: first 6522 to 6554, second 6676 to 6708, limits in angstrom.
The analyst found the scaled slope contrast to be -0.47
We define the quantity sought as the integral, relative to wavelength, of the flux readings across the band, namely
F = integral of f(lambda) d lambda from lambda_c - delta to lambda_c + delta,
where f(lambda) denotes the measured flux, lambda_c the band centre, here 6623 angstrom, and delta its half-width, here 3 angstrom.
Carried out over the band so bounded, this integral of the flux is 81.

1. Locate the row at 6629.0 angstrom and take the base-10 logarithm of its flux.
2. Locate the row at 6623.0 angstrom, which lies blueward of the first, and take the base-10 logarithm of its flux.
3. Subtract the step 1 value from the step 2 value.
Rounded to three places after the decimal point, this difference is -0.011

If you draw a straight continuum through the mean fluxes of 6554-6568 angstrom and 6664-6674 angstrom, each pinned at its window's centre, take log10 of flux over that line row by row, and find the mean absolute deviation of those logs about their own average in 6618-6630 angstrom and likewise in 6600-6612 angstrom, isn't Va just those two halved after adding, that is 0.028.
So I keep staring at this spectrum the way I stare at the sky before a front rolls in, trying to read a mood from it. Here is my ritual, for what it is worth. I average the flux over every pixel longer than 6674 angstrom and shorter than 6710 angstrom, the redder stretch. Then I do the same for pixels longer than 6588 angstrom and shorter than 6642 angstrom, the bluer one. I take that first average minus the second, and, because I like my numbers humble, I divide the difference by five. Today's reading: -0.15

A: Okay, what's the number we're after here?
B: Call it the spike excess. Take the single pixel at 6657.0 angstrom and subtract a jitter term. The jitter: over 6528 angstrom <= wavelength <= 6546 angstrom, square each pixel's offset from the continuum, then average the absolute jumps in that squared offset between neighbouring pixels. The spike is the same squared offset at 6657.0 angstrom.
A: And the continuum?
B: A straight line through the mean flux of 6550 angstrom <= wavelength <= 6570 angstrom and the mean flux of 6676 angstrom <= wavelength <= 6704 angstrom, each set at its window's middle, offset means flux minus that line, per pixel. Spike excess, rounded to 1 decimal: 8.4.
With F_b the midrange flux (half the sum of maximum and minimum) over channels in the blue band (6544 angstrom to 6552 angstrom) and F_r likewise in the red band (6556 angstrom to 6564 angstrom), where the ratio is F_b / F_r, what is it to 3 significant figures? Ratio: 1.04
